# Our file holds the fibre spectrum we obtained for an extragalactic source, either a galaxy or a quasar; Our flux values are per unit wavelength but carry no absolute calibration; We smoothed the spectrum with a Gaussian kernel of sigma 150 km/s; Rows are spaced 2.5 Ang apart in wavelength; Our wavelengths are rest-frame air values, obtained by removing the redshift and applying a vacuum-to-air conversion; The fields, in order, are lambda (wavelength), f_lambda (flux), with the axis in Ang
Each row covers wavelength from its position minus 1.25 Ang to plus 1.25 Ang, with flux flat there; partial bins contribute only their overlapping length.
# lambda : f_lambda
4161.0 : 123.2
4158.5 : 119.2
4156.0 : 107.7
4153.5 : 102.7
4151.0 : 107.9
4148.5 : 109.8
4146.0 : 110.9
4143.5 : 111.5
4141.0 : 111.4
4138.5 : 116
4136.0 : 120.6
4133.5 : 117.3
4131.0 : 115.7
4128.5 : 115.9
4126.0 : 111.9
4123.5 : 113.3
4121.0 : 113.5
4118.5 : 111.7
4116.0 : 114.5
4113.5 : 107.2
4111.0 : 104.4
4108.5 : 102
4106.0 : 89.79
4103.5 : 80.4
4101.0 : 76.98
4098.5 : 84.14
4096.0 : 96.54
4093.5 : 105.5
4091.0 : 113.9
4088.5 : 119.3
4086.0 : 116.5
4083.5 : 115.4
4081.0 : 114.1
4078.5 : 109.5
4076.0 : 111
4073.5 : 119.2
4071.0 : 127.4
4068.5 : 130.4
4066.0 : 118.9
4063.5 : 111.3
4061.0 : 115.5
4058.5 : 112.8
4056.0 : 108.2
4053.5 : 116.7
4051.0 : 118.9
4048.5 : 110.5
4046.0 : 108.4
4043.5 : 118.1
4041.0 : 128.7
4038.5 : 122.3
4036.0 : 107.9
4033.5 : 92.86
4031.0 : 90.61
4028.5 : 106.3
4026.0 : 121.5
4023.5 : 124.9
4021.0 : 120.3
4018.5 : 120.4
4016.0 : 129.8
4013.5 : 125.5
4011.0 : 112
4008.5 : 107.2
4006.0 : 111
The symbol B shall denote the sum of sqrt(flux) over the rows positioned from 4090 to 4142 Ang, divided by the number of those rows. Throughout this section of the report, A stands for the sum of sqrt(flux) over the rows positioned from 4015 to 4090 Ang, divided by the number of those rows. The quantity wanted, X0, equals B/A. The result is 0.96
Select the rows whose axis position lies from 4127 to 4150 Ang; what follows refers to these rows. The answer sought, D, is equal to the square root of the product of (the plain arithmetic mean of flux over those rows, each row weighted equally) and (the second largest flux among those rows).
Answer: 116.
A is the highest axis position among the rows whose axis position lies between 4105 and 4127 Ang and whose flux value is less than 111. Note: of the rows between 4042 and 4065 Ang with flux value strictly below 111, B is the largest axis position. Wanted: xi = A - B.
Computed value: 57.5 Ang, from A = 4113.5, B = 4056.0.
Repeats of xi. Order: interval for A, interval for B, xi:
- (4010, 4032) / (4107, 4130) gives -82.5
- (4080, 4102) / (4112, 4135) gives -12.5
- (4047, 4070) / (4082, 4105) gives -47.5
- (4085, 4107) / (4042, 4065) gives 50.0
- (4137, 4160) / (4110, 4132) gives 42.5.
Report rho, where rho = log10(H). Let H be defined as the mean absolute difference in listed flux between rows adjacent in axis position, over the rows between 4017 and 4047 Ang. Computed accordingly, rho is 0.9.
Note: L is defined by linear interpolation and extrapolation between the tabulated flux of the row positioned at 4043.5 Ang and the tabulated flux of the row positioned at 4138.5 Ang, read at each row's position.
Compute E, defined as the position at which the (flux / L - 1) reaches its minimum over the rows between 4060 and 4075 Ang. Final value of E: 4063.5 Ang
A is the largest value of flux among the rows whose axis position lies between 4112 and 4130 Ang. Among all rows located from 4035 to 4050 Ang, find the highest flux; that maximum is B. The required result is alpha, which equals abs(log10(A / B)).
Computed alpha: 0.05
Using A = 115.9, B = 128.7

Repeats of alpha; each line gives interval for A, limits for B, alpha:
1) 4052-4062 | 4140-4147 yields 0.02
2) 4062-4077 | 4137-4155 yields 0.05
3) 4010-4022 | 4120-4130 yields 0.05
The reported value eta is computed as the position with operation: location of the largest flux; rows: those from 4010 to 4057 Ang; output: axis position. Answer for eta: 4016.0 Ang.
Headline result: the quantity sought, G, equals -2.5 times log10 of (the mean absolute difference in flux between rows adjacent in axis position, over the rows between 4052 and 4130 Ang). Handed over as -1.8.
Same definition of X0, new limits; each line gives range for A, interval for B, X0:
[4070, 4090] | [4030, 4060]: 0.98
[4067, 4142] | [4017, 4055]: 1.02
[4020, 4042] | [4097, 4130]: 0.95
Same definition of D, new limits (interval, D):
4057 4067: 115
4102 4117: 103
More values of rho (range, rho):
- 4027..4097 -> 0.8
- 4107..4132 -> 0.4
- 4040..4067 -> 0.8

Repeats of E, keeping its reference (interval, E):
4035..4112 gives 4101.0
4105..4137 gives 4106.0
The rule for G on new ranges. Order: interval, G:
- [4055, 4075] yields -1.9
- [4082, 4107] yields -2.0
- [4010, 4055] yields -2.3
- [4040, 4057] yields -2.1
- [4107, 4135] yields -1.0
